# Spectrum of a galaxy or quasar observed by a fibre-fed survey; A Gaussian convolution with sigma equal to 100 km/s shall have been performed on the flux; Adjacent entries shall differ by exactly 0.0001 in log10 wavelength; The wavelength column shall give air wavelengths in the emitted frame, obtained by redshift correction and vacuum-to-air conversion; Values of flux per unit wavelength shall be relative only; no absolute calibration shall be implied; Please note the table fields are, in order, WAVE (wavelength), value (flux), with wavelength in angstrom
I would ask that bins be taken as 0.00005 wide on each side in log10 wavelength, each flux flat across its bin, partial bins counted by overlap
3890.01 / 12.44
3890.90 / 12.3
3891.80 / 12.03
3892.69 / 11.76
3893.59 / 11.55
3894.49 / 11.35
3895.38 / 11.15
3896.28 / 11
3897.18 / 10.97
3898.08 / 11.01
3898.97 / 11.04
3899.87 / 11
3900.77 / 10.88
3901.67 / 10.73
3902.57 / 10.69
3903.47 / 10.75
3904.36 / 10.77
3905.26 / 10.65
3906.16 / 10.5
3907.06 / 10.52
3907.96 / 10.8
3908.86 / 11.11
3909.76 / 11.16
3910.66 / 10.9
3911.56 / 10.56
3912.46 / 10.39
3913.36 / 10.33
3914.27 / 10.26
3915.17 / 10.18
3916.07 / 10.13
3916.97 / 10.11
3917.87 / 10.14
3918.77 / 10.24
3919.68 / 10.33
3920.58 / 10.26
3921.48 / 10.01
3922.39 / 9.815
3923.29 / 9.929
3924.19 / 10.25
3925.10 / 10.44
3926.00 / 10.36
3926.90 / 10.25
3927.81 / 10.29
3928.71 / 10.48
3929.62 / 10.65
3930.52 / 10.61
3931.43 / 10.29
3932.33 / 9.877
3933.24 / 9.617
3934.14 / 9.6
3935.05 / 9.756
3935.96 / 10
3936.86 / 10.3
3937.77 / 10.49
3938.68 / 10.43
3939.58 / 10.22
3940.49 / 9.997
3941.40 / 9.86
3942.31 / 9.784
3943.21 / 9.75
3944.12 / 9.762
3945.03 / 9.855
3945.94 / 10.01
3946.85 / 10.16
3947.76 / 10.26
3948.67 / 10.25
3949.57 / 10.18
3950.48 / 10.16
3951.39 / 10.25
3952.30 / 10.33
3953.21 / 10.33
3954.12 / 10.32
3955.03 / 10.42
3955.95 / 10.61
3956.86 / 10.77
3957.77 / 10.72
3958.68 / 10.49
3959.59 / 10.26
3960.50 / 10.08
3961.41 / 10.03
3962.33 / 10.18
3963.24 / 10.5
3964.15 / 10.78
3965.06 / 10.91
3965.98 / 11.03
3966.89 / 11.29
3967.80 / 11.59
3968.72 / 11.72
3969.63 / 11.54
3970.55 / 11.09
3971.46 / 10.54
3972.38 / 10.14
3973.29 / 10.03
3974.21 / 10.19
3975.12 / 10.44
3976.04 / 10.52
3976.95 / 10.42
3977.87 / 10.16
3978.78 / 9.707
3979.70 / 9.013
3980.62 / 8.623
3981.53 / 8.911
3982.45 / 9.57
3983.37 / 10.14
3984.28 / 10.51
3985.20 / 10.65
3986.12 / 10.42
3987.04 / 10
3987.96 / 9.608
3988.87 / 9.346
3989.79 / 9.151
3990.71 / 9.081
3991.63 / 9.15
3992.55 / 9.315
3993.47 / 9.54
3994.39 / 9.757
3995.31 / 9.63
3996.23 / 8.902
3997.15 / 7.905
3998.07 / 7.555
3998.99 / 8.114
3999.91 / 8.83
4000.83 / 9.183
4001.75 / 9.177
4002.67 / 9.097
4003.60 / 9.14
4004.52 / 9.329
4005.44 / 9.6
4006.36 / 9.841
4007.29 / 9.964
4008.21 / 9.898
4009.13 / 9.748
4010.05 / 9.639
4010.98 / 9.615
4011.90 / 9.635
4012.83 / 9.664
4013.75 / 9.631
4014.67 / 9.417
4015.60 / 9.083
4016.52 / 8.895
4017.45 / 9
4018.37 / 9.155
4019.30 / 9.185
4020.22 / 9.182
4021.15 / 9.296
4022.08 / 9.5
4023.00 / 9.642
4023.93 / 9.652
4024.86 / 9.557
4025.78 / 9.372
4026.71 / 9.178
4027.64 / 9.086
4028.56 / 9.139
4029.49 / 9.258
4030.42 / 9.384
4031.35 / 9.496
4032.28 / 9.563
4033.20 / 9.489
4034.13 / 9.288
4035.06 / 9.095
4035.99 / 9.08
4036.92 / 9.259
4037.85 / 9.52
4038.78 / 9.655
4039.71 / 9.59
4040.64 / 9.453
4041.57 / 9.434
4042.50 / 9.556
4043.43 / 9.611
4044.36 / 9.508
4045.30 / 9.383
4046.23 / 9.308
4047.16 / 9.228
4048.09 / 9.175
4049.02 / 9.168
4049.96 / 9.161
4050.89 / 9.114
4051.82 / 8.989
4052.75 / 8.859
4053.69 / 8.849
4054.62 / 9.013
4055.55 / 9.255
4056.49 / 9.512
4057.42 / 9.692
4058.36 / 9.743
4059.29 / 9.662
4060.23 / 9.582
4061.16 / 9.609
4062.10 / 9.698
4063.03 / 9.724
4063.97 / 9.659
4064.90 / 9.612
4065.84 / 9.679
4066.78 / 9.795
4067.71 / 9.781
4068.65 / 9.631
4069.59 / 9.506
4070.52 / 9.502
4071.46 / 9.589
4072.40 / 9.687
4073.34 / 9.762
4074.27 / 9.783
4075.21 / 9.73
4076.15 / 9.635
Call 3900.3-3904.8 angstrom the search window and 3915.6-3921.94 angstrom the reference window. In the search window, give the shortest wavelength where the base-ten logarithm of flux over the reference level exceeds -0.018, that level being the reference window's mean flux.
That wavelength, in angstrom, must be 3900.77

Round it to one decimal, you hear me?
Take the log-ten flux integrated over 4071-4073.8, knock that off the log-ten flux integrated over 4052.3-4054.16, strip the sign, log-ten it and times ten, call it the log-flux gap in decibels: 0.0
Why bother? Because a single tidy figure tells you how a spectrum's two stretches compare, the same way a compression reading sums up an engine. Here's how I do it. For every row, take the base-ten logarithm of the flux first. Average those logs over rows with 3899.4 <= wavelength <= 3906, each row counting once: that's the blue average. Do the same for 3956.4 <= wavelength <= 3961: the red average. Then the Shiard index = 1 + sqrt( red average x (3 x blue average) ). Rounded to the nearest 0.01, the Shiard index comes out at 2.78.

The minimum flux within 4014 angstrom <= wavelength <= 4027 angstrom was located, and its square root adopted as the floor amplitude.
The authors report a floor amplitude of 2.98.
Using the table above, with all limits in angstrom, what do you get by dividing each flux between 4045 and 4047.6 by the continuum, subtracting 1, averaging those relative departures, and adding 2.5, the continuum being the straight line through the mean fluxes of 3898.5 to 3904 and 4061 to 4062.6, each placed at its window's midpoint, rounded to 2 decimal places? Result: 2.45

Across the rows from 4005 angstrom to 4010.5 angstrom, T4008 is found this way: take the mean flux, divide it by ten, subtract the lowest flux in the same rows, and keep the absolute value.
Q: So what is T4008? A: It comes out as 8.6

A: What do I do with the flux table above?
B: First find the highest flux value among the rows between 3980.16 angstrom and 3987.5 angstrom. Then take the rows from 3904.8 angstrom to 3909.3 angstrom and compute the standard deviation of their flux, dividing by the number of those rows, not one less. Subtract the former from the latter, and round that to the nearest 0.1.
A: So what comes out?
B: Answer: -10.4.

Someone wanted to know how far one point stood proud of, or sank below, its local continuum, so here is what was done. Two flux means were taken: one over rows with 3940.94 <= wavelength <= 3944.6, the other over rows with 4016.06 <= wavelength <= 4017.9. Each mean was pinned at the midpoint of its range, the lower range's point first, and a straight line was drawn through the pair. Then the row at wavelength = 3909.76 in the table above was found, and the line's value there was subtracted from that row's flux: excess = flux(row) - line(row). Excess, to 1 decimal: 1.0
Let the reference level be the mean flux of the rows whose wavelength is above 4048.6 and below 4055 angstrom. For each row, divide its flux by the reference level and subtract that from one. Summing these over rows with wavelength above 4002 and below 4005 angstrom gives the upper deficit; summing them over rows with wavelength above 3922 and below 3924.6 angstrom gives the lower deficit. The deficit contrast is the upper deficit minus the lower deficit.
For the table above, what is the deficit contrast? 0.3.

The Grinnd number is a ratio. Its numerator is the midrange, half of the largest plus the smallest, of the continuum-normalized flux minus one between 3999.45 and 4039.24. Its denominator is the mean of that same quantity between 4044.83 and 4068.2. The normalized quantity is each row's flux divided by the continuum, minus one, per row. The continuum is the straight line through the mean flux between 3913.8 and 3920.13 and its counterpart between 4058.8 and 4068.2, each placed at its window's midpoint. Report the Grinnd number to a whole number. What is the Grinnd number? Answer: 2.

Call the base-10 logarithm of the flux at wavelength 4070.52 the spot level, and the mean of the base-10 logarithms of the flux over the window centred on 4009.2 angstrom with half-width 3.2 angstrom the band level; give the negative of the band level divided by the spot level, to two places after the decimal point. -1.01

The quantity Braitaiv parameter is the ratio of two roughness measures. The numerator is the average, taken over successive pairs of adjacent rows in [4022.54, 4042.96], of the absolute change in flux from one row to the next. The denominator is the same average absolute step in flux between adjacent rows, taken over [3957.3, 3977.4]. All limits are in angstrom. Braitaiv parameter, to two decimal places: 0.53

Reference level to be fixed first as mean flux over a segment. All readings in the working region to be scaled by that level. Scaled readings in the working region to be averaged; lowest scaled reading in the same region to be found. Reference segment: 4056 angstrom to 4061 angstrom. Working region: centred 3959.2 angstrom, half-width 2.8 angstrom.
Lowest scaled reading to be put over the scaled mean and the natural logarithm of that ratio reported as -0.035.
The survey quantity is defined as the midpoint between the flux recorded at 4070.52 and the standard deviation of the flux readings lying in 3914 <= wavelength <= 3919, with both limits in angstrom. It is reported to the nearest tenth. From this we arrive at 4.8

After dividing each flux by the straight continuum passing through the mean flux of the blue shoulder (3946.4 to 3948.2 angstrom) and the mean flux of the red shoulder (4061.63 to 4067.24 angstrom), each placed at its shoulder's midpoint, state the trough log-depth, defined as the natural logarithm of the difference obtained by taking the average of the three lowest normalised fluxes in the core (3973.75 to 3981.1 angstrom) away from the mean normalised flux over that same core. -2.6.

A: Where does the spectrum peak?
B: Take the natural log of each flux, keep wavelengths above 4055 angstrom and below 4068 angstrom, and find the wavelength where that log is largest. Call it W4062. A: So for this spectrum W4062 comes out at 4066.78 angstrom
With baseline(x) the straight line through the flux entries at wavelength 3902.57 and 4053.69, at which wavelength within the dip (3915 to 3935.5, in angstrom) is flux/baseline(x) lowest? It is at 3934.14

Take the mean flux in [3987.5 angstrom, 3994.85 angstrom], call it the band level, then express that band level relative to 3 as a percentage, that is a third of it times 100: 312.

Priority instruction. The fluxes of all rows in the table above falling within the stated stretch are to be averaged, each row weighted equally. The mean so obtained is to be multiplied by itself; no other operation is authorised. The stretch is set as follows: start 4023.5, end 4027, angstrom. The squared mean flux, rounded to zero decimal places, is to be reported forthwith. 89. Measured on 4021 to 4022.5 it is 88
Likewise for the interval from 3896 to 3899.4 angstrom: 121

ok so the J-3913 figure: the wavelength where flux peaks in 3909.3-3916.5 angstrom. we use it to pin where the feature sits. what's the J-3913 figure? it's 3909.76 angstrom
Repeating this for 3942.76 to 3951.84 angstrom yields 3947.76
